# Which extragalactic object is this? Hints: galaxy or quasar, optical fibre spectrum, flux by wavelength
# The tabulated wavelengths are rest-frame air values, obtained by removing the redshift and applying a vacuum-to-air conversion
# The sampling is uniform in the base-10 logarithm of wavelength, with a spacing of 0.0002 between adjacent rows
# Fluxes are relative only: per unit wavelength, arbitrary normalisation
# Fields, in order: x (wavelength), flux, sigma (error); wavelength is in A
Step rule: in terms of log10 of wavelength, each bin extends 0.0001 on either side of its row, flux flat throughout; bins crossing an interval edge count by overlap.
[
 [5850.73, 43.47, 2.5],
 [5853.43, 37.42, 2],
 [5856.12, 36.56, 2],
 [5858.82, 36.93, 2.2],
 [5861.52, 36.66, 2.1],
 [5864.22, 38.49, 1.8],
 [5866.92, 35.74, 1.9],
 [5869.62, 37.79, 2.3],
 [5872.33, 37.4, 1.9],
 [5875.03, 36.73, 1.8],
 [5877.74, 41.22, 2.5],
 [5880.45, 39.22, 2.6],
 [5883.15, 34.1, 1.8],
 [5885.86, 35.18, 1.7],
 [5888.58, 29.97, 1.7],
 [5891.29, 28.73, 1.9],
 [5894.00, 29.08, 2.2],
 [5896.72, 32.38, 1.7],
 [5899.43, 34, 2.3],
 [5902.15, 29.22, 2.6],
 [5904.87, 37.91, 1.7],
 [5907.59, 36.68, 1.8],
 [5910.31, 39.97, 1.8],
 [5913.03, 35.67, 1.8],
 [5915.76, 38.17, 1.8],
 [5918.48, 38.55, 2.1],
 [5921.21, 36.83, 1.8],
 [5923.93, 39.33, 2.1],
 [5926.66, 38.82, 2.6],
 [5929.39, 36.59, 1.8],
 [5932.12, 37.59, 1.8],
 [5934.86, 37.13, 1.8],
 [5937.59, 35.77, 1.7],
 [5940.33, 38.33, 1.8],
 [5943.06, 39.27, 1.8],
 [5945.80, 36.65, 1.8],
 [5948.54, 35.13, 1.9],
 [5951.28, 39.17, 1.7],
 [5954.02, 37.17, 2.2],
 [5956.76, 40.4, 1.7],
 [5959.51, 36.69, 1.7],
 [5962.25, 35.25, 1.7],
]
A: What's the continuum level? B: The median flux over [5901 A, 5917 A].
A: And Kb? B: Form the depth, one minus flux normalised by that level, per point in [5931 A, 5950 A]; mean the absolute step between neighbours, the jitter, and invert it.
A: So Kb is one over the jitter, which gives 24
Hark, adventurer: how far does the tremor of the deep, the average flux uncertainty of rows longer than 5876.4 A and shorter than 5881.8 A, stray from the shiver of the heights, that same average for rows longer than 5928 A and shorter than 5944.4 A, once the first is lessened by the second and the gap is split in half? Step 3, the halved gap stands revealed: 0.38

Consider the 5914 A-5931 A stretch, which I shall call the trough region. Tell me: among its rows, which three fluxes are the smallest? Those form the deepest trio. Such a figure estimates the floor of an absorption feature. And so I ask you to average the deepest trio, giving 37.2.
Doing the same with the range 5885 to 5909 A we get 29.0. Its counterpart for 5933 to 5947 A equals 36.5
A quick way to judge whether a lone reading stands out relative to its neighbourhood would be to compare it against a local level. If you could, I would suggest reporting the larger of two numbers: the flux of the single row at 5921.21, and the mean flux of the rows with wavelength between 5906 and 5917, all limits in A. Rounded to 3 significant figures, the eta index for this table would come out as 37.6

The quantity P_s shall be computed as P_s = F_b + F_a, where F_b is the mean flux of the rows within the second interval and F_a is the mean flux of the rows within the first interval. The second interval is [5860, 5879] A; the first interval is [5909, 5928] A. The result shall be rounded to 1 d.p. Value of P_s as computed 75.9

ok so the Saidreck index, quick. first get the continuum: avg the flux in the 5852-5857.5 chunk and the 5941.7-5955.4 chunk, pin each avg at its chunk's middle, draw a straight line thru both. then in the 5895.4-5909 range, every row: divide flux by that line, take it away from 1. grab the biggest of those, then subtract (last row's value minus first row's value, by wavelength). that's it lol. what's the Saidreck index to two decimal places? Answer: 0.33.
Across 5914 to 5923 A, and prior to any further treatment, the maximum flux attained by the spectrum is 38.55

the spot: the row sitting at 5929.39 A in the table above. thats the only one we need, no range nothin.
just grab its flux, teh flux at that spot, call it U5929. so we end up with 36.59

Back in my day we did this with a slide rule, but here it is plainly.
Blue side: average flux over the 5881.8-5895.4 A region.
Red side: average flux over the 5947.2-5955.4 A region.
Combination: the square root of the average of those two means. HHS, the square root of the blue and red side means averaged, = 5.86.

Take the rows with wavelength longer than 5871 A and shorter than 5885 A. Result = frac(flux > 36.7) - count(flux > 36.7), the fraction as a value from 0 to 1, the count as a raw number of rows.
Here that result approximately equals -3.2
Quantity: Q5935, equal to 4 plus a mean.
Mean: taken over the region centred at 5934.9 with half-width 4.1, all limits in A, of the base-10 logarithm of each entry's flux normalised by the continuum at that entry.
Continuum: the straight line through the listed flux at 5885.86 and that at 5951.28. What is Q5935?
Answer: 3.98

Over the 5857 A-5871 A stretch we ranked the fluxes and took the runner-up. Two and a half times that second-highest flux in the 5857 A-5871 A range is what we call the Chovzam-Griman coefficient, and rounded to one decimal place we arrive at 94.5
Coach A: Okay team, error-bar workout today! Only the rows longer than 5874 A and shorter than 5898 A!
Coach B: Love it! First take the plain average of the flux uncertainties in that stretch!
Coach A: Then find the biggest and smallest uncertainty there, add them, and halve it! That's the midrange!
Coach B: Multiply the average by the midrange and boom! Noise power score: 4.28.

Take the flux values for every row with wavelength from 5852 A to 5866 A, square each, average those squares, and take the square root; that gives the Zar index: 37.2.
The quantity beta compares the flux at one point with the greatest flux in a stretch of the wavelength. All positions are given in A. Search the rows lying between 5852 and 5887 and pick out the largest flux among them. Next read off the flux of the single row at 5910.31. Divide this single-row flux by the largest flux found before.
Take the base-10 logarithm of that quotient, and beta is -0.013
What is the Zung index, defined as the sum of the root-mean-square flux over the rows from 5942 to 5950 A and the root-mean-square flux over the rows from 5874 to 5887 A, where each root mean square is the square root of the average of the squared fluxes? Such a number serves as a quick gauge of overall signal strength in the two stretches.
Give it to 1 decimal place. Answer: 74.4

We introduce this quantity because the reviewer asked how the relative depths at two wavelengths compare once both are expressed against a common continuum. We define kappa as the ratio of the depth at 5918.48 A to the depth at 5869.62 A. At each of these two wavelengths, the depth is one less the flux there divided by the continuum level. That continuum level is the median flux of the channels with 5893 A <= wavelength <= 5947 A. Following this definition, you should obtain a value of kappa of 1.9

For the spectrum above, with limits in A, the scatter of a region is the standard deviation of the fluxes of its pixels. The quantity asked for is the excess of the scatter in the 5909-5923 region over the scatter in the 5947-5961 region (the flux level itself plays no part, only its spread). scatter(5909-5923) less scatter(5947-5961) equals -0.4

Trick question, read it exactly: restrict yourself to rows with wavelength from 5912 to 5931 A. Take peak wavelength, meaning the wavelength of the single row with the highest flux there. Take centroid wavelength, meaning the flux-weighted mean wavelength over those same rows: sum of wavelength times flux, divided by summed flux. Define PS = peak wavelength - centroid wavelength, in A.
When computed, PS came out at 2.7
